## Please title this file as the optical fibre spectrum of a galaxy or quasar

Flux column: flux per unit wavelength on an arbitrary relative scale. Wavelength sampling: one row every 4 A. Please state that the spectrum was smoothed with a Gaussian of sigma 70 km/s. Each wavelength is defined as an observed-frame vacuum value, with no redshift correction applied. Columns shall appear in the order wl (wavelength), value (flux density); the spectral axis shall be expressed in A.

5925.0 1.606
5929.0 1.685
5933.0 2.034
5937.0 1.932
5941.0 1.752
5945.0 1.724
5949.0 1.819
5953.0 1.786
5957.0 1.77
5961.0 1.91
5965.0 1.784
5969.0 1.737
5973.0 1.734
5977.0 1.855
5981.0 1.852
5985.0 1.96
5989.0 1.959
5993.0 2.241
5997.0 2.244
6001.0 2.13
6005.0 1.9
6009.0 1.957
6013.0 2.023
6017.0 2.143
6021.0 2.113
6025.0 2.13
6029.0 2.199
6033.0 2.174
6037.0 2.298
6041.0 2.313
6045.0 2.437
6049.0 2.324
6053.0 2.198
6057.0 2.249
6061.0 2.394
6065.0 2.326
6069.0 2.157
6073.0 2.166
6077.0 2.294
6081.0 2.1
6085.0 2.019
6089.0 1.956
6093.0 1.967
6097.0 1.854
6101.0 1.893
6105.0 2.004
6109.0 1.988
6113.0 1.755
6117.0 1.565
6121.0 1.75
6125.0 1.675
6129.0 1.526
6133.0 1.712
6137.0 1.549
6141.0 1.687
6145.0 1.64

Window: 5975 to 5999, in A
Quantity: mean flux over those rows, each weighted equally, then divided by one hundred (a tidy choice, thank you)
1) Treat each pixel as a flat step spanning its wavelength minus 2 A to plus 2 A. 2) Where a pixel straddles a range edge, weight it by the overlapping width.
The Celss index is 0.020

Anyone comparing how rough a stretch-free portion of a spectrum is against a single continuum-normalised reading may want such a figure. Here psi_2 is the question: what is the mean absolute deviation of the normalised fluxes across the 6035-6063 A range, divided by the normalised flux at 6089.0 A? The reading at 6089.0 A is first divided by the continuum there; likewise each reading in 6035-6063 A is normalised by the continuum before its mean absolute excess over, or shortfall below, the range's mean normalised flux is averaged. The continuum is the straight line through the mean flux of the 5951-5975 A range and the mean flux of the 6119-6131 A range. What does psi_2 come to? 0.031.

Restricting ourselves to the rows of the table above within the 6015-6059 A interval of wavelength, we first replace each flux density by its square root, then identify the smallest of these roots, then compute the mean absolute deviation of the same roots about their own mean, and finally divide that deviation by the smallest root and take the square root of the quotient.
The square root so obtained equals 0.14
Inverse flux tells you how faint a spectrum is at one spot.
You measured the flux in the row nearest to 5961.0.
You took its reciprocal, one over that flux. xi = 0.52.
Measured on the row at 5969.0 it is 0.58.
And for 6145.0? 0.61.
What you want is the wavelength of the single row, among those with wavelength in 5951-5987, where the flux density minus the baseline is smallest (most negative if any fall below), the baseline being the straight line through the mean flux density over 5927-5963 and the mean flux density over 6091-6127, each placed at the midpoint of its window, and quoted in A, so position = 5973.0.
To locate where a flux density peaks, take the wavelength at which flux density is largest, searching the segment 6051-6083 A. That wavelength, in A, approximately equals 6061.0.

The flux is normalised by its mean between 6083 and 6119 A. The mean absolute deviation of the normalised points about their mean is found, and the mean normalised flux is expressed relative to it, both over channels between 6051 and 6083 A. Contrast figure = 28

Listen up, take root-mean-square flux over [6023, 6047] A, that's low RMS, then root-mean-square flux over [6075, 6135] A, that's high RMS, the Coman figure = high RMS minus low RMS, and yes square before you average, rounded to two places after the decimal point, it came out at -0.38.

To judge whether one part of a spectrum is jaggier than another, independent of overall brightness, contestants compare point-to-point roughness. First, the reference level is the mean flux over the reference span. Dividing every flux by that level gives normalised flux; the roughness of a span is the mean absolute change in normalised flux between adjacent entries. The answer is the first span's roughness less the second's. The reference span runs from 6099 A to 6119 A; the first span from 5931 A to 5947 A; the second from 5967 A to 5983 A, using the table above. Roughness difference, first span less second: 0.033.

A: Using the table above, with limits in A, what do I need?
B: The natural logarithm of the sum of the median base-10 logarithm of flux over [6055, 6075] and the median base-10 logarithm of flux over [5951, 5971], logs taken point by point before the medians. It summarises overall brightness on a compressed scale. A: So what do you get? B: -0.51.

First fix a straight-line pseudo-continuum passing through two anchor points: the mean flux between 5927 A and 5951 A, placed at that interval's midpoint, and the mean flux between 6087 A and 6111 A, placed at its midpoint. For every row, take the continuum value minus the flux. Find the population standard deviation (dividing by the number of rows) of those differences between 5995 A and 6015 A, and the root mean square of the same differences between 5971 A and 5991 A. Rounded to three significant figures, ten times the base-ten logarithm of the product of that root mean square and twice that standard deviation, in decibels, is -16.9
